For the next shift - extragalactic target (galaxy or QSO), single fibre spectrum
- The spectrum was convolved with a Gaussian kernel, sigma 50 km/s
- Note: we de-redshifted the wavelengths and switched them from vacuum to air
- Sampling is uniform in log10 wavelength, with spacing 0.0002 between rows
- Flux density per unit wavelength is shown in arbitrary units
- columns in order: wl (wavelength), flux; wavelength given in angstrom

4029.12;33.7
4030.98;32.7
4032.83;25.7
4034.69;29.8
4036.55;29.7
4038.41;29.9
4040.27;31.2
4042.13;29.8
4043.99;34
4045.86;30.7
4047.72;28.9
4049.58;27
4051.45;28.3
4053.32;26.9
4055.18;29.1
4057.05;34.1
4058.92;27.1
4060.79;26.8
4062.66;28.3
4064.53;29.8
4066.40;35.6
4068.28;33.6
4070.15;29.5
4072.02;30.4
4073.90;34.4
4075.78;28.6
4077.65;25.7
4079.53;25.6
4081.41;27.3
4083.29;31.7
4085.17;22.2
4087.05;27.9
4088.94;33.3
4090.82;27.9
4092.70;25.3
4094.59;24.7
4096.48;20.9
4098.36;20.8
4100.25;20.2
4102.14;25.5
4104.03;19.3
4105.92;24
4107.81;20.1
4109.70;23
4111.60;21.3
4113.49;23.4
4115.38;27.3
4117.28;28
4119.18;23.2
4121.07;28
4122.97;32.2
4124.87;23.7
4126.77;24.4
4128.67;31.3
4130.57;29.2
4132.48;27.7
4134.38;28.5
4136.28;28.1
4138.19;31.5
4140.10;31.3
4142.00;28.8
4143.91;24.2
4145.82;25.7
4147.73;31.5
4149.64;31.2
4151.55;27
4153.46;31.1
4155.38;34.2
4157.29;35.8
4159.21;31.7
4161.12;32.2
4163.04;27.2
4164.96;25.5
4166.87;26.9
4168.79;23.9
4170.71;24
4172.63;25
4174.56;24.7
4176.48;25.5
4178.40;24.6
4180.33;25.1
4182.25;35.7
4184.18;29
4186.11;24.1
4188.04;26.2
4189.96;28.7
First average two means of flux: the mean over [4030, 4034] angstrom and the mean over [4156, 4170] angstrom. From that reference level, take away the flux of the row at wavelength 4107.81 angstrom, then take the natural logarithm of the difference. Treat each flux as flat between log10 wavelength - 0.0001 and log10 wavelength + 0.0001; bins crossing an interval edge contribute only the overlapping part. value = 2.2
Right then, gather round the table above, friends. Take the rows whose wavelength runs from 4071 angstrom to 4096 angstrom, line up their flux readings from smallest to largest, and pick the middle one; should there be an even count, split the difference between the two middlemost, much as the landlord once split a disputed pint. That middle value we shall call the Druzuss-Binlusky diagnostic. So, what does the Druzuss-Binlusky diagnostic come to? 27.9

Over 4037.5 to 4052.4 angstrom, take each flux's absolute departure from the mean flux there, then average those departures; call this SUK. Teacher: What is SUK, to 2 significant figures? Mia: 1.5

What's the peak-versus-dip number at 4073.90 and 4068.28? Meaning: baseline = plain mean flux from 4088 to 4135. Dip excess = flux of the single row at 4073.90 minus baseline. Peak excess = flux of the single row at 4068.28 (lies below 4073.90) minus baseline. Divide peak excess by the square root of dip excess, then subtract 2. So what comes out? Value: 0.7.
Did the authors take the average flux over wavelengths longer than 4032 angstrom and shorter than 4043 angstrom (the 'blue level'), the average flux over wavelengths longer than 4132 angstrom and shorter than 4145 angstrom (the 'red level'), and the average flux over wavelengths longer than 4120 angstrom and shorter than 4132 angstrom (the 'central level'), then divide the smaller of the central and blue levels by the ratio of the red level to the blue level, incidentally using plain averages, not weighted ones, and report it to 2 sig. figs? 29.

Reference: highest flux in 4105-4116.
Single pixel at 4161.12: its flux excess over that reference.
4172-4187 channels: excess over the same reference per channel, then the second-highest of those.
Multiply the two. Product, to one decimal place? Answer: 8.3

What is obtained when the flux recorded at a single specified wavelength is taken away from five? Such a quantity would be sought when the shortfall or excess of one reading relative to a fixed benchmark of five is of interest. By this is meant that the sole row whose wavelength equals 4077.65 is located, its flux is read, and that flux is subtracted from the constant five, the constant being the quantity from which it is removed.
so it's -21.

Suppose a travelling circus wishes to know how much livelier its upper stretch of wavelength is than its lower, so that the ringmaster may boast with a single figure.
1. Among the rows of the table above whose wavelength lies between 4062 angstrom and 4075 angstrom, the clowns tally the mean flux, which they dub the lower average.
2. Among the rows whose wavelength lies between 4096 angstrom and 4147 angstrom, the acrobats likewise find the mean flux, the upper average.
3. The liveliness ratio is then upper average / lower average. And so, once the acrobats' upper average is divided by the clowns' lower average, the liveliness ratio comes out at 0.81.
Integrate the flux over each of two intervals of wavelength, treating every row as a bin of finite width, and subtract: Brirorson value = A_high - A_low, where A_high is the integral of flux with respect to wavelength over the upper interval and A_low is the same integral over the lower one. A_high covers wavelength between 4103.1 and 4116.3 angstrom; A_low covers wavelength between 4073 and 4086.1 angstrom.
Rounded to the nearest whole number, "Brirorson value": -67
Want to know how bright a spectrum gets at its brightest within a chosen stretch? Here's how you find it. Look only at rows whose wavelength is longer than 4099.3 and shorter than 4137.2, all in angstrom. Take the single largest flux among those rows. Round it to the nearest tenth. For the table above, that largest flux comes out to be 32.2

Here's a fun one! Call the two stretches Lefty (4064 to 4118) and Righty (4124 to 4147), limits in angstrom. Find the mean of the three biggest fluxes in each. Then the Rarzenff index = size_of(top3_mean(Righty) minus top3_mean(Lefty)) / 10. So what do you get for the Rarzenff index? 0.32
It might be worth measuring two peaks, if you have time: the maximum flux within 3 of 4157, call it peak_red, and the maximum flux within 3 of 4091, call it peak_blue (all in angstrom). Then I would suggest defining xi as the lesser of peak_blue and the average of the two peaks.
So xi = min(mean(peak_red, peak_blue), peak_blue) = 33.3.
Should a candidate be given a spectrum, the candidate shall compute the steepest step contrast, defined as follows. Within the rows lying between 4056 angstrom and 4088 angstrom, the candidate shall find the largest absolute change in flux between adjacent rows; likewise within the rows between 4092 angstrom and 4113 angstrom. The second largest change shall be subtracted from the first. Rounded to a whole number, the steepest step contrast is 3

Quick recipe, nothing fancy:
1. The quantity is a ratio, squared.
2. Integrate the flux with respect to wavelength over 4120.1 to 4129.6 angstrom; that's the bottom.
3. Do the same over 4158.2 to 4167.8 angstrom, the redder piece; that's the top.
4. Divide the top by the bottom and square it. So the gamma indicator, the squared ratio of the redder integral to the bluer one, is 1.08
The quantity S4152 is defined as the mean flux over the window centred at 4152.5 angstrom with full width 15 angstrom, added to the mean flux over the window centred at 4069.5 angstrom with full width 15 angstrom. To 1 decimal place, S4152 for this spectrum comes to 62.3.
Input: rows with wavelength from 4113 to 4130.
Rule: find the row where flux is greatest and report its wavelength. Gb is 4122.97 angstrom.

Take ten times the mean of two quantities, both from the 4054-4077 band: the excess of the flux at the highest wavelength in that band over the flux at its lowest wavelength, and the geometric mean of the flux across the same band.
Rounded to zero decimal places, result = 150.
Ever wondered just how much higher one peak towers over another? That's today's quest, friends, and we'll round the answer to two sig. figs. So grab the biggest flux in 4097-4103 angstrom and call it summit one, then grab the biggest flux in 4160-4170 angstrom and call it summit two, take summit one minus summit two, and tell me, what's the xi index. -6.7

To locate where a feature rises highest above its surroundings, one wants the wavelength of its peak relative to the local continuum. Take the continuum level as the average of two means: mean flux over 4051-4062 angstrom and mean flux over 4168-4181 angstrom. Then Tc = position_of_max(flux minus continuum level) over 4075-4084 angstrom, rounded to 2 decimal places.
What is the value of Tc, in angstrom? 4083.29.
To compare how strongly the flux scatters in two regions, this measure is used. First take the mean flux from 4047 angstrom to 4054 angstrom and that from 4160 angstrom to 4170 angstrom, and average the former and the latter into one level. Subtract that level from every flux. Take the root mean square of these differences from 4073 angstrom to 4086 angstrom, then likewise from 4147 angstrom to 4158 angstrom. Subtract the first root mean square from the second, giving 1.3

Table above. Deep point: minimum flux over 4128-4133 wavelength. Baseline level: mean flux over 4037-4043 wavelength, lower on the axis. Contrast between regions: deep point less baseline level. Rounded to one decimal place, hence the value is -2.6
